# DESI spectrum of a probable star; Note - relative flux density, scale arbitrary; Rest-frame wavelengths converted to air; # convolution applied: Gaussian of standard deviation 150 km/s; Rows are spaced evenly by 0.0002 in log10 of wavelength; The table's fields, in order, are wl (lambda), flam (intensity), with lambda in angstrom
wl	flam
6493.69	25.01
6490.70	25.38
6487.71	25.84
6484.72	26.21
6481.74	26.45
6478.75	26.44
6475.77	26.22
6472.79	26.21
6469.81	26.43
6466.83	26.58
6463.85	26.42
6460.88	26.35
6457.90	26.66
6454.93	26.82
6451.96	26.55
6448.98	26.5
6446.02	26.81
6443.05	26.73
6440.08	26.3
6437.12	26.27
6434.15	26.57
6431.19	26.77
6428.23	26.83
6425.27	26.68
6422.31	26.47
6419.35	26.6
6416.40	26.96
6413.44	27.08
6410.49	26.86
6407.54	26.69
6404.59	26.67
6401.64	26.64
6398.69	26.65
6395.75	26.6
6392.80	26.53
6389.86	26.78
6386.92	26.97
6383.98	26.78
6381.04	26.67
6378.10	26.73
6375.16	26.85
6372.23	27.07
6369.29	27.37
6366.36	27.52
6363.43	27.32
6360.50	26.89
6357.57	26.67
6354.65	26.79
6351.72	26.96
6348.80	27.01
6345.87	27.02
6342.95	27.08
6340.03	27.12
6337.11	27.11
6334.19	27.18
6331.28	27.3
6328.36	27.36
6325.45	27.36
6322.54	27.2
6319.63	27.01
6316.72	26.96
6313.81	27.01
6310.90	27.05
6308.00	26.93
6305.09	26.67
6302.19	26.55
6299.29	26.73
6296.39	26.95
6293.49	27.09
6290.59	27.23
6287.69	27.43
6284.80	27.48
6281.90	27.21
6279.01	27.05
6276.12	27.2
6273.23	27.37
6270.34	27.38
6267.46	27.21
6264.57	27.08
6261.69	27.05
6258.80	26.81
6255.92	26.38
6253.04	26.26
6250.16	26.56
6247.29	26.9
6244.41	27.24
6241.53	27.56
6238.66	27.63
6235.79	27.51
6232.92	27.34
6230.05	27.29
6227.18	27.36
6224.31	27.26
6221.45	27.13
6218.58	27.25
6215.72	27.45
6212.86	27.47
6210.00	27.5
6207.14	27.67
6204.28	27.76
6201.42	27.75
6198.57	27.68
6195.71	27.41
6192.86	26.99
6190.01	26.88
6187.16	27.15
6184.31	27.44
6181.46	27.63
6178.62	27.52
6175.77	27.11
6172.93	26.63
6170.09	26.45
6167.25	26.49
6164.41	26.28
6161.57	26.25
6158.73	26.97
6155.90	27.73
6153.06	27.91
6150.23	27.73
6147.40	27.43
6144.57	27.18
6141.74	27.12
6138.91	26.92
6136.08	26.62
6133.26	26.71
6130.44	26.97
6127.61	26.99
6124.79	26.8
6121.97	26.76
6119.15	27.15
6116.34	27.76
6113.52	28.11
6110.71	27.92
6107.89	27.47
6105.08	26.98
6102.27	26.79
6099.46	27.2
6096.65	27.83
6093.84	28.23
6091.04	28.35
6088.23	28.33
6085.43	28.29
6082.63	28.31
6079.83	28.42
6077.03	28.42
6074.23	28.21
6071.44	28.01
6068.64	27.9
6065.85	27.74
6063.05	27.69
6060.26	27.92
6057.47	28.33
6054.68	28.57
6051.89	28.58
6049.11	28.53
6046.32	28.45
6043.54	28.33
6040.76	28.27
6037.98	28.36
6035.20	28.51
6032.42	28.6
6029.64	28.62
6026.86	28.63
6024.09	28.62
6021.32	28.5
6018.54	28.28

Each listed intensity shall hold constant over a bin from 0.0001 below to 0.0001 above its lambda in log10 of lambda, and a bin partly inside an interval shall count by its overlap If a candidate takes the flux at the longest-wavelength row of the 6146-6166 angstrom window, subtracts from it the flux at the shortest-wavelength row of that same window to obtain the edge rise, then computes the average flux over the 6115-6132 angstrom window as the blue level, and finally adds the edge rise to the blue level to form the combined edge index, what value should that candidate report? 25.9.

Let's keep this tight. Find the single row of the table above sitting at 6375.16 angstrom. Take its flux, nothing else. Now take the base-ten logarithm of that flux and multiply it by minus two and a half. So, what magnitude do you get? -3.57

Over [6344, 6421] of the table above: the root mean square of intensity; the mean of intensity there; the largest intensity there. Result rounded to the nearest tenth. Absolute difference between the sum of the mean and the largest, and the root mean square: 27.5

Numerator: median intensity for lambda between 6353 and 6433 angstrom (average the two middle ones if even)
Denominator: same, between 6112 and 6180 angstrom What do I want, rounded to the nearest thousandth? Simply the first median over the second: 0.993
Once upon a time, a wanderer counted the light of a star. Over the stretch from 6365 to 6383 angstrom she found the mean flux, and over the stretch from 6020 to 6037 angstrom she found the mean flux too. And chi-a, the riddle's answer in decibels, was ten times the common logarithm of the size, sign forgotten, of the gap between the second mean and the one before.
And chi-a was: 1.9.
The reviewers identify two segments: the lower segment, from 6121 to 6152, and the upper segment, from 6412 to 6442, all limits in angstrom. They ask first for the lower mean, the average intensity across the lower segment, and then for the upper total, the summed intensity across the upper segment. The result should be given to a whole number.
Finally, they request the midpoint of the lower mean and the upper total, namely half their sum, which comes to 147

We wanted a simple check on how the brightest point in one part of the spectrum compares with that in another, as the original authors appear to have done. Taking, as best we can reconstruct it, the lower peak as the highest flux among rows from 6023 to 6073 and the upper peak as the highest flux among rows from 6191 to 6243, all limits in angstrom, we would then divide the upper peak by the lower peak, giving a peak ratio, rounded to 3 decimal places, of 0.970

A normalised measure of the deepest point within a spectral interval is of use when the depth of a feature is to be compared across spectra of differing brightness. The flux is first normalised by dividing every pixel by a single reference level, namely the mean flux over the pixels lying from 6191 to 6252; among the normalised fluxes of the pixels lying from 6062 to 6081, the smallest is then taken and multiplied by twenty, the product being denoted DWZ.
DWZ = 20.2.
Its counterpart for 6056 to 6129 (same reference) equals 19.6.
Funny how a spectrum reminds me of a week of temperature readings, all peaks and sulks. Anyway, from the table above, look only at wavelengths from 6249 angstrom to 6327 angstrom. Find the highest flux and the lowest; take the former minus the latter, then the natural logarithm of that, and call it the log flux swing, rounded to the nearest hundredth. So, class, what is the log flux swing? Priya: 0.20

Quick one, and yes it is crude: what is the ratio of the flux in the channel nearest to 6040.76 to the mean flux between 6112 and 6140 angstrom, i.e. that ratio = 1.04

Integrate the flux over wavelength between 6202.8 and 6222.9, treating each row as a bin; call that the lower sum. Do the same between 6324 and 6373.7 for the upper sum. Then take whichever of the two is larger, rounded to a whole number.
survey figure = 1348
